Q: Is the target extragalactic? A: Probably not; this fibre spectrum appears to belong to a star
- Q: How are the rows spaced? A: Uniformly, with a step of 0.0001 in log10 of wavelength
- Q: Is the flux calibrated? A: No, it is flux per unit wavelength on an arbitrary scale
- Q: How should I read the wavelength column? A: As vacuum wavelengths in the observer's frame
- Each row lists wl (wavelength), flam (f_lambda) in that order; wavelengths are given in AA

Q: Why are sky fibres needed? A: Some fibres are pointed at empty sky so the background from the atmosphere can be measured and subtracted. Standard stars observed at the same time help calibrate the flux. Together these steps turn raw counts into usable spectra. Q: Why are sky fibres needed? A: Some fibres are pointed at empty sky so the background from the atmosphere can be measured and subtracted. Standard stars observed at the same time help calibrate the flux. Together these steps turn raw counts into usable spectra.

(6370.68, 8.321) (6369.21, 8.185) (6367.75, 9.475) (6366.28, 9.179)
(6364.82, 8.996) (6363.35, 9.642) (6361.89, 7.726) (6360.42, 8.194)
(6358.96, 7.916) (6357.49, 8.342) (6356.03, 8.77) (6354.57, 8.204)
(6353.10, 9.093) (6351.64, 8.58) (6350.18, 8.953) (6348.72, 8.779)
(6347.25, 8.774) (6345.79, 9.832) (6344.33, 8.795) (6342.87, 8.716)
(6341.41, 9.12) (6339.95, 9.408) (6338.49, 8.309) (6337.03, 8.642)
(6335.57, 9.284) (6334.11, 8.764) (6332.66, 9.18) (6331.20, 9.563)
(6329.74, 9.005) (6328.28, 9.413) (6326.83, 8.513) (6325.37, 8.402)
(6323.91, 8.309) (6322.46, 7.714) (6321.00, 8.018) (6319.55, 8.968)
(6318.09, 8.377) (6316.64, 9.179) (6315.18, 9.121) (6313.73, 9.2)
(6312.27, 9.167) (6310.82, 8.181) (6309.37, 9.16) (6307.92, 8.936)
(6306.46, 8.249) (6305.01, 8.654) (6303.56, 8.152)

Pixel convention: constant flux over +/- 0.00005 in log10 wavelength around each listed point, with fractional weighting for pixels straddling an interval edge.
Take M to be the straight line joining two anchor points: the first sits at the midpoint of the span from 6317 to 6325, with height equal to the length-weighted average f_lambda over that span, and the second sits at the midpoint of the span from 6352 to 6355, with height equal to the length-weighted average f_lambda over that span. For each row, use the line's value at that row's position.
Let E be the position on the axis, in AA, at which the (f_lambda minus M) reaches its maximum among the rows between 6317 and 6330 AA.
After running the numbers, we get 6328.28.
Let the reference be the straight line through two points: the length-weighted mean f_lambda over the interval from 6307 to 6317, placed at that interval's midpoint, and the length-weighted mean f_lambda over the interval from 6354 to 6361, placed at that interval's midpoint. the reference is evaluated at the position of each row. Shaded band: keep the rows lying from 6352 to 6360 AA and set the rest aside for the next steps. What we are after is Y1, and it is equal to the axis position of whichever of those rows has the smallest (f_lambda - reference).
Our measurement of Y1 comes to 6358.96 AA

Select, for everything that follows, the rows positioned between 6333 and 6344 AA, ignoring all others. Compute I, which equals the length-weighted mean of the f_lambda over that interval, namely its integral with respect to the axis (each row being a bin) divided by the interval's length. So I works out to 8.90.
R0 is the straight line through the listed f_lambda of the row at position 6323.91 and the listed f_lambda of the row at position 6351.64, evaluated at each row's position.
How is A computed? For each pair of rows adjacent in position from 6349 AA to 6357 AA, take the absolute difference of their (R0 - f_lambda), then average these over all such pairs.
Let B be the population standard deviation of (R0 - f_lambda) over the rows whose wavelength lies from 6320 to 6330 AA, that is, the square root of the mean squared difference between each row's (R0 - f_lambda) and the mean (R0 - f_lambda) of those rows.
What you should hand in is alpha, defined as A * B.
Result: 0.30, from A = 0.59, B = 0.51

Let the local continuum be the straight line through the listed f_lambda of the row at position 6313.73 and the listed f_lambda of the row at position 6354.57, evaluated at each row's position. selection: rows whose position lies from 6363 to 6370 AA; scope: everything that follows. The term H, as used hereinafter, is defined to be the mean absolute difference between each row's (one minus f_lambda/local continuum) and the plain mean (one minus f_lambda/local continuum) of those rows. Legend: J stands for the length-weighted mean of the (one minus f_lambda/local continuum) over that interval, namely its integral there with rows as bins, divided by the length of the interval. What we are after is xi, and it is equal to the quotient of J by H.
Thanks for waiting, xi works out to -2.9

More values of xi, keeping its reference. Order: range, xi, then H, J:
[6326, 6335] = -0.9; 0.036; -0.032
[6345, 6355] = -1.8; 0.040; -0.071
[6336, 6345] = -1.0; 0.036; -0.035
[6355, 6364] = -0.6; 0.064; -0.041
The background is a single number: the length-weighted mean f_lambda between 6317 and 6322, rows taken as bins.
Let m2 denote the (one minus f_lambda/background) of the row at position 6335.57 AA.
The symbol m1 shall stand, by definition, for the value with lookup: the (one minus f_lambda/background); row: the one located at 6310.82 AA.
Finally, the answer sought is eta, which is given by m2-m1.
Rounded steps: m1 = 0.03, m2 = -0.10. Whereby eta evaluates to -0.13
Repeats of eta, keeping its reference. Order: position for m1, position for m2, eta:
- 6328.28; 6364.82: 0.05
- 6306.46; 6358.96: 0.04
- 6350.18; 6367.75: -0.06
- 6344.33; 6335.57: -0.06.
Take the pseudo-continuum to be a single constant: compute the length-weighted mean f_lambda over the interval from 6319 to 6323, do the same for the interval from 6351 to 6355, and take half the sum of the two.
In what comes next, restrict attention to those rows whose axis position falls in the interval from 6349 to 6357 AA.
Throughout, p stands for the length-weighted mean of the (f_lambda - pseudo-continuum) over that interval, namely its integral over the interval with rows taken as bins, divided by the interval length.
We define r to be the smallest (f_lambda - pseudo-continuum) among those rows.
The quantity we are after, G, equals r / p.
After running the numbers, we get -0.9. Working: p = 0.27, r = -0.23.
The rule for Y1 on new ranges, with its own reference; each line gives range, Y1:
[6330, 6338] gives 6337.03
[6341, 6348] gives 6342.87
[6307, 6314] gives 6310.82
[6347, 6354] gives 6351.64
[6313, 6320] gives 6318.09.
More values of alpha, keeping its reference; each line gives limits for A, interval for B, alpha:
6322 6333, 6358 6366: 0.30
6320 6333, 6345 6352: 0.19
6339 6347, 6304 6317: 0.17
